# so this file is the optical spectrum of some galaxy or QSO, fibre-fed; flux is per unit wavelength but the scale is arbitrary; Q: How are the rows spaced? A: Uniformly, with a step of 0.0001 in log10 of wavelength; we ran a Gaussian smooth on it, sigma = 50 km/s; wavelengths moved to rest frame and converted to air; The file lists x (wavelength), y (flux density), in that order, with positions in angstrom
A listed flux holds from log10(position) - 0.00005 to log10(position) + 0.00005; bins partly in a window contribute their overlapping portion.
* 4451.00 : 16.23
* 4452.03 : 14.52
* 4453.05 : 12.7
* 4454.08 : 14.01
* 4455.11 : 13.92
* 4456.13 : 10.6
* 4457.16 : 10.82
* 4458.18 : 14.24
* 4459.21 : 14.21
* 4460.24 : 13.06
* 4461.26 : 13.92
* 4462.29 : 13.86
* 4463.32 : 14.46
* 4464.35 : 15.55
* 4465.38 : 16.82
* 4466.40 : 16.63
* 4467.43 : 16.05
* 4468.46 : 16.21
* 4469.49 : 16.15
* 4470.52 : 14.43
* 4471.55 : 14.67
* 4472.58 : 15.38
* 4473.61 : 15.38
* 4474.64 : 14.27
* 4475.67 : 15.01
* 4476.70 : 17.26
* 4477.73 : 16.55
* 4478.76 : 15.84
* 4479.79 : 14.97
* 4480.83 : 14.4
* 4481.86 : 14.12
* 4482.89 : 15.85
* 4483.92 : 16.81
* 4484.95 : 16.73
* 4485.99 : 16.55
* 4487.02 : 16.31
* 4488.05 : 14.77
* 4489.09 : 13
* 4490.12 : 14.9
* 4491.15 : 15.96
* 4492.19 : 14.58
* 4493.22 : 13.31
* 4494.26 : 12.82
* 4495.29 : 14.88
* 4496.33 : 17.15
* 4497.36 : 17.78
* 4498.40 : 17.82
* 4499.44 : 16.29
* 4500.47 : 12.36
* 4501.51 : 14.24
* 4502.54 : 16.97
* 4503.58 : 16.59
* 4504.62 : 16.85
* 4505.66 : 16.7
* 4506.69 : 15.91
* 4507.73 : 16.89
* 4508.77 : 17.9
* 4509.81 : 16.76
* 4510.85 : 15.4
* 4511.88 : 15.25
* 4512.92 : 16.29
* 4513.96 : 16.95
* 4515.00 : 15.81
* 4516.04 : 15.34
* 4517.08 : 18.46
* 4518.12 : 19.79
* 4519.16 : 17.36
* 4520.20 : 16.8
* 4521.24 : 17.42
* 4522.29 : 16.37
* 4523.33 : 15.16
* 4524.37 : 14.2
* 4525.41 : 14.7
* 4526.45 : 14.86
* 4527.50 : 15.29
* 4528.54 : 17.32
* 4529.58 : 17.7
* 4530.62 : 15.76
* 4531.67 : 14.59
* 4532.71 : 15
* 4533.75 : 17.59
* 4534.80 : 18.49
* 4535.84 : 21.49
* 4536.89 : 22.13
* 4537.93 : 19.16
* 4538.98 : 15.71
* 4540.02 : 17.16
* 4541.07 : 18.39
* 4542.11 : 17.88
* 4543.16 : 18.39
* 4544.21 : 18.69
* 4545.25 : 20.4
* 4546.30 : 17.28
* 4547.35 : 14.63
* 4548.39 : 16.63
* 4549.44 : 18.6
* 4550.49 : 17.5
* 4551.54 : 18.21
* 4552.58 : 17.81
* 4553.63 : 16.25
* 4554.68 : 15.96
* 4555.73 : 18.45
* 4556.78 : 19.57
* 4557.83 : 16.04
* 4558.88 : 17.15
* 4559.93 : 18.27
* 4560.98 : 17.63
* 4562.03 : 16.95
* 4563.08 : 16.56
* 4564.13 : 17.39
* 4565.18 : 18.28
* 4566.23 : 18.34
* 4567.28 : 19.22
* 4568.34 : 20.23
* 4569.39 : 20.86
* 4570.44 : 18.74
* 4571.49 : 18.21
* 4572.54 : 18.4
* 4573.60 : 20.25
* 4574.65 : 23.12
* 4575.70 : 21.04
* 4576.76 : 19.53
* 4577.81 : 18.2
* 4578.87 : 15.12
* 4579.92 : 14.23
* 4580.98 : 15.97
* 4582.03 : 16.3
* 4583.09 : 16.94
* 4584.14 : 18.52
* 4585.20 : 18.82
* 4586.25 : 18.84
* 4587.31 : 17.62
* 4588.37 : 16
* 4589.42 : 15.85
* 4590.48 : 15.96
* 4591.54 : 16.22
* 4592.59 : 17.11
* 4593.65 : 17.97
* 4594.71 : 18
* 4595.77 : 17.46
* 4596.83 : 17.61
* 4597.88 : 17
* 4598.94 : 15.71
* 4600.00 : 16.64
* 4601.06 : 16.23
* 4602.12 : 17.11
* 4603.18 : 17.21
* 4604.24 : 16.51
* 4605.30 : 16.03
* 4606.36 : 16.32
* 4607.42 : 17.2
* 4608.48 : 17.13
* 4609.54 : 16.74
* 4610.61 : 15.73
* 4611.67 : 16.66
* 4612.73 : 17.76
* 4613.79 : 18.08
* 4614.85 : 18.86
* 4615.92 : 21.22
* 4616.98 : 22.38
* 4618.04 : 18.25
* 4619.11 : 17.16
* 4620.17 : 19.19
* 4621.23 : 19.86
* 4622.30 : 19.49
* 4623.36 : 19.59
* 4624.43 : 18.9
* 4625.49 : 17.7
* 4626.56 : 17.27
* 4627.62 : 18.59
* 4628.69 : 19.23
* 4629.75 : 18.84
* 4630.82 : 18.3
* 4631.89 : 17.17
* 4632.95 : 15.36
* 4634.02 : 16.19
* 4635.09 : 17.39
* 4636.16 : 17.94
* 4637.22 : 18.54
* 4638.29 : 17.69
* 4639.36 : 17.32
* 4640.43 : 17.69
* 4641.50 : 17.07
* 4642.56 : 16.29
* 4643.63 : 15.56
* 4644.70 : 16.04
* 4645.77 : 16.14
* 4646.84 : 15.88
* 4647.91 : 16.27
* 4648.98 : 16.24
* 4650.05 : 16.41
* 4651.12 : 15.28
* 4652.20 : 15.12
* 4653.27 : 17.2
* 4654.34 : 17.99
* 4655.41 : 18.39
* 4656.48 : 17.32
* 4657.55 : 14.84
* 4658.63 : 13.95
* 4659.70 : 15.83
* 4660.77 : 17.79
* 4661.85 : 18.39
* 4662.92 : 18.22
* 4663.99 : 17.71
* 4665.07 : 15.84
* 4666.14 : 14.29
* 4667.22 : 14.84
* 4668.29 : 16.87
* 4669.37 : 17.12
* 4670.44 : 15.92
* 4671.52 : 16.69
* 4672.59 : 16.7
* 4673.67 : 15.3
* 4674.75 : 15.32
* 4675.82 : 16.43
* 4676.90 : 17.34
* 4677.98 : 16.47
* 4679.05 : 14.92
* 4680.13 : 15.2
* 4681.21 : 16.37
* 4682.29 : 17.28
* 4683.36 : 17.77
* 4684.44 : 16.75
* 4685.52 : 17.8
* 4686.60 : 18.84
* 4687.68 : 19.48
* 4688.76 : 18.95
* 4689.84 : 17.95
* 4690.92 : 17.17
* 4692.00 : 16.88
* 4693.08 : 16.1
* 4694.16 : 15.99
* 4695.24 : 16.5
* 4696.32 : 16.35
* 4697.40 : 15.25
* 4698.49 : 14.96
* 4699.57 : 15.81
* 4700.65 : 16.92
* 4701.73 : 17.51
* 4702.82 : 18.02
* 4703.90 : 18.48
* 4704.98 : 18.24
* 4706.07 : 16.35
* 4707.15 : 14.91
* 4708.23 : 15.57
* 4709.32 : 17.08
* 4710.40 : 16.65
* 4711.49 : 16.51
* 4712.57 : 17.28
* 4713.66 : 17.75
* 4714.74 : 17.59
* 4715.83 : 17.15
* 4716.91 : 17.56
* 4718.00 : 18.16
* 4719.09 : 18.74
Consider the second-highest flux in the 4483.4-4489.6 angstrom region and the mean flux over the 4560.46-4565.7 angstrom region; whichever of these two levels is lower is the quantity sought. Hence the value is 16.7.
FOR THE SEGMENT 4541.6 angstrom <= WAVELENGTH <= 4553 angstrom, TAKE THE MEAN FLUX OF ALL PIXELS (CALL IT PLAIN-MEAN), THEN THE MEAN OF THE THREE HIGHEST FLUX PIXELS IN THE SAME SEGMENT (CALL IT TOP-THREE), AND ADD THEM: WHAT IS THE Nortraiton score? 37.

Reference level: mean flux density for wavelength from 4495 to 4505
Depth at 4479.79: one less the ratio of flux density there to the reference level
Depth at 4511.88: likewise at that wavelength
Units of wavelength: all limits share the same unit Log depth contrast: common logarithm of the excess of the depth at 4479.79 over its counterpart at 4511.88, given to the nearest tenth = -1.8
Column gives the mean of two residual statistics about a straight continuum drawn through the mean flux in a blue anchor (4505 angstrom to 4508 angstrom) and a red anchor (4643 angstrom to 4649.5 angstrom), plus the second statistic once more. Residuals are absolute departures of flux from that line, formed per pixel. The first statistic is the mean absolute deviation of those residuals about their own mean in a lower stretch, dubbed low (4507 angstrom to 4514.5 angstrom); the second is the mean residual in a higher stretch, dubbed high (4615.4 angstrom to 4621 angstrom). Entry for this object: 5.5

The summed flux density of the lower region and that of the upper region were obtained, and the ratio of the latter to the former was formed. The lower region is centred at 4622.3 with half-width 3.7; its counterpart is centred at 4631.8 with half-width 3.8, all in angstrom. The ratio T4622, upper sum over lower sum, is 0.93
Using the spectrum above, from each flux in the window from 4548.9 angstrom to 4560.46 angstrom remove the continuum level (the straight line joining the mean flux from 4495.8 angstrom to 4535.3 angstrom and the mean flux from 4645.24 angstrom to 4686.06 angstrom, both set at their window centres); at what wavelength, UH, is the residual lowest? 4554.68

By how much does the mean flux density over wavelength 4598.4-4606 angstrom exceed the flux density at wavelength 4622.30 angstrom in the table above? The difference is -3.0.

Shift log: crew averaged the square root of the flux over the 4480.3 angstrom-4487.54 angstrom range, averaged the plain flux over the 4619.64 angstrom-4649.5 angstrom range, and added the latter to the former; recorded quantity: 21.5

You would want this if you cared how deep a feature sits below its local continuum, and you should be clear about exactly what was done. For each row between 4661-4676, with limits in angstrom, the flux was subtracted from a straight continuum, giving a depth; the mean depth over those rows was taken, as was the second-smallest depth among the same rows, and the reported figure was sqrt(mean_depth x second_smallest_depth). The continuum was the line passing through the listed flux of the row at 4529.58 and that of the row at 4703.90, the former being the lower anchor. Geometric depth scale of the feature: 0.38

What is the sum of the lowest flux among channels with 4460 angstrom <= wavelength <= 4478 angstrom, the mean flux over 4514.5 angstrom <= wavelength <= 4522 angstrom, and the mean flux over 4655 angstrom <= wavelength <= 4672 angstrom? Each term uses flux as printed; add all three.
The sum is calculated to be 46.8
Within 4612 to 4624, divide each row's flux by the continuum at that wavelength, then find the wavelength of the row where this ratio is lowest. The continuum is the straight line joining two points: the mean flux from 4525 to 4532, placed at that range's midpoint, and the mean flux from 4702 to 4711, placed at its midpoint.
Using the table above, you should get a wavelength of 4619.11 angstrom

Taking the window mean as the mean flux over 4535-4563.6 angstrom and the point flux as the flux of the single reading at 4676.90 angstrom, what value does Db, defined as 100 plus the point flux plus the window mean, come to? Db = 135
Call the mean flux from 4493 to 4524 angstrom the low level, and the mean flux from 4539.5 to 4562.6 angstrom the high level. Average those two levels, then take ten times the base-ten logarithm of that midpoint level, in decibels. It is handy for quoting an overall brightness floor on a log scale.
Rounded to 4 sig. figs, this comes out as 12.29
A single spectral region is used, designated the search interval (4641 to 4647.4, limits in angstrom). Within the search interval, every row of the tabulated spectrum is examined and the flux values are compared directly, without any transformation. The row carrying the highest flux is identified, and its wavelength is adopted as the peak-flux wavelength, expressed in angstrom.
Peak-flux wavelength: 4641.50 angstrom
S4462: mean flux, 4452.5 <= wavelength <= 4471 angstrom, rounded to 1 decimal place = 14.3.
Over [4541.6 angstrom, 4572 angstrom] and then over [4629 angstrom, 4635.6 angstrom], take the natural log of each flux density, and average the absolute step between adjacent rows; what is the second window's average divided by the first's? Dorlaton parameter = 1.0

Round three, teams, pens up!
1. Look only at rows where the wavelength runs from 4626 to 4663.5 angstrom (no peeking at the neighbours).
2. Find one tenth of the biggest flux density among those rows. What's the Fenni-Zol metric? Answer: 1.92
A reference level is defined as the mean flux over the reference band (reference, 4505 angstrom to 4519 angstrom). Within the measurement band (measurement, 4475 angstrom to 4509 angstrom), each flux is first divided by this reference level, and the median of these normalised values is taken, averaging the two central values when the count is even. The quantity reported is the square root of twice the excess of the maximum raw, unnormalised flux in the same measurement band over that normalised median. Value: 5.8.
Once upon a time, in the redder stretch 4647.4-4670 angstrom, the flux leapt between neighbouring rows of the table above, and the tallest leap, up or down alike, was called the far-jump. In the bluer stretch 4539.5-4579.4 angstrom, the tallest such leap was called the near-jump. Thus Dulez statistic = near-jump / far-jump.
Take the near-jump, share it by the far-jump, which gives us 1.4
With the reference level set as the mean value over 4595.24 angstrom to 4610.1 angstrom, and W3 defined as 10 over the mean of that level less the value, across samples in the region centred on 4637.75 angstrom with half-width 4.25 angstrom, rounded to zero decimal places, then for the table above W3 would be -14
